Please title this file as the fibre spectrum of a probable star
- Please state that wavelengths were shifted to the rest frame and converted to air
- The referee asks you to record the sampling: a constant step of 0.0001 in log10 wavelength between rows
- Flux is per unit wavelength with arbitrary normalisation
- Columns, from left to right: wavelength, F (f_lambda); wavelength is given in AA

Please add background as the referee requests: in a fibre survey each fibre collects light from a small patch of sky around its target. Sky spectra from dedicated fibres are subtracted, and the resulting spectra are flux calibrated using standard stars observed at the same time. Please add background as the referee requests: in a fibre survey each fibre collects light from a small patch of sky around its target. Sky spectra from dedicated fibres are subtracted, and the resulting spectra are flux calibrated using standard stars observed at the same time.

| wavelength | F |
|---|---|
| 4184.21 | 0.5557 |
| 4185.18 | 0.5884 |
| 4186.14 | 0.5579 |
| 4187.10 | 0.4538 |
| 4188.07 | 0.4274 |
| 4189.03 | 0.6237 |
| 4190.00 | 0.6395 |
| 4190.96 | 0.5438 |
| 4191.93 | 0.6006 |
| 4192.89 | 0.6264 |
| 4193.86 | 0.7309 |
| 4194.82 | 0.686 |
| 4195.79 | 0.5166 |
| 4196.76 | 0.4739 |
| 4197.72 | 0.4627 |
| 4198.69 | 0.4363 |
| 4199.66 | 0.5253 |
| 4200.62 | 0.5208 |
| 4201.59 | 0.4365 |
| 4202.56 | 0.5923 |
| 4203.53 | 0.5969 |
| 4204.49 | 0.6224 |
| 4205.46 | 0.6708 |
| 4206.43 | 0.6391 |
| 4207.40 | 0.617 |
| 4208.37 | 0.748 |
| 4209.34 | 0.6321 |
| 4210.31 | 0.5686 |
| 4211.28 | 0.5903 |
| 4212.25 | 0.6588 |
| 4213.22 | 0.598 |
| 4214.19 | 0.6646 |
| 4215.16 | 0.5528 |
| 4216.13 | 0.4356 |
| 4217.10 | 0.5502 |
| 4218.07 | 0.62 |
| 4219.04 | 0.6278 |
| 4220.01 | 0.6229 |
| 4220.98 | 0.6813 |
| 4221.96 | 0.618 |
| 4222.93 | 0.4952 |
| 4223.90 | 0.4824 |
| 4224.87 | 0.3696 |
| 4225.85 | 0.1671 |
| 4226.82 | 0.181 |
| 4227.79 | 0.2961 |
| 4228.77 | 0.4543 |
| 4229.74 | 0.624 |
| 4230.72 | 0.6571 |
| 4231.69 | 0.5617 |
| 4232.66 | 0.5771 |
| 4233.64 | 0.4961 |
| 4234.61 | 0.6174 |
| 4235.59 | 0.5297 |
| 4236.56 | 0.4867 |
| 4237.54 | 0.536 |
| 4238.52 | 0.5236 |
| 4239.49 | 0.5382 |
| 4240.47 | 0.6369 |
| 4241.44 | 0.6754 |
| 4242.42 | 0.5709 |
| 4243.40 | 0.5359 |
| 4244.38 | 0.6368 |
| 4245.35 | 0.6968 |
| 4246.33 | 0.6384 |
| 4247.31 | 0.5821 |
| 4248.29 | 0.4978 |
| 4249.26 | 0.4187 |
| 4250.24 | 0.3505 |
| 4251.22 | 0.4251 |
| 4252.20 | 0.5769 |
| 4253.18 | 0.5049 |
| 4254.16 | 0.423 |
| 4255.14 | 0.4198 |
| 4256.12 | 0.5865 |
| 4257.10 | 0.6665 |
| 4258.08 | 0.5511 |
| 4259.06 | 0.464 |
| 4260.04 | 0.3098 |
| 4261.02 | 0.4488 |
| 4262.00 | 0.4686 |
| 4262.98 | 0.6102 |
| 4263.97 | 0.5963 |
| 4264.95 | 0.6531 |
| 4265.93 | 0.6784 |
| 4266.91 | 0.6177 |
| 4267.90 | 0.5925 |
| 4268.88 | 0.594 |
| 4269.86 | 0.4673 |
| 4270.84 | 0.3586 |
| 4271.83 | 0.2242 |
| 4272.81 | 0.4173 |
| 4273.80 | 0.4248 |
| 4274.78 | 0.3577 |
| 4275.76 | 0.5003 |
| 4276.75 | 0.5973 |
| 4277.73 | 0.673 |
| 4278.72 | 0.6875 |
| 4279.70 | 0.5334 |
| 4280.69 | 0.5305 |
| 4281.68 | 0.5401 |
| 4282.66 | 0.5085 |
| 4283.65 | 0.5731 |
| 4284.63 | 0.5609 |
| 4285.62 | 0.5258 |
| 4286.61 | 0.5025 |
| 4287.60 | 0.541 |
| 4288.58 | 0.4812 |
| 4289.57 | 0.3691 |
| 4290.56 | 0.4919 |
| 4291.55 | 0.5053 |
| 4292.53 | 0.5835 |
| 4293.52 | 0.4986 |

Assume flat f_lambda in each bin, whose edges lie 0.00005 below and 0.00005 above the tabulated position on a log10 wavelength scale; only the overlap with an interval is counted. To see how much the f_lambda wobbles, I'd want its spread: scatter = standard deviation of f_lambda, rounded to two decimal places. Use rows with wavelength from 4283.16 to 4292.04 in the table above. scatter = 0.06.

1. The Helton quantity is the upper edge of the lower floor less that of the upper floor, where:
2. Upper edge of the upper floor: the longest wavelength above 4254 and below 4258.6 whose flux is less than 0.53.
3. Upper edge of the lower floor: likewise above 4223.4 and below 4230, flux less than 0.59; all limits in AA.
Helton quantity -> -26.4 AA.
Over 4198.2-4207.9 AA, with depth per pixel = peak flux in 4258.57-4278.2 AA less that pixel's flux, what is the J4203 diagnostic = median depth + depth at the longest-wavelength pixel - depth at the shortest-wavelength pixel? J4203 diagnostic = -0.10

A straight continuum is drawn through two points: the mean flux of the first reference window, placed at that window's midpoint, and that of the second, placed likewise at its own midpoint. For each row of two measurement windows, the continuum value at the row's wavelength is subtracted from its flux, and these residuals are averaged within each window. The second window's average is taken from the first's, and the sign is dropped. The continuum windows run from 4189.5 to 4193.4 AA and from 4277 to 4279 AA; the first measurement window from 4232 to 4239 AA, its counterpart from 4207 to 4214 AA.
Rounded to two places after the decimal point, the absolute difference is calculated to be 0.11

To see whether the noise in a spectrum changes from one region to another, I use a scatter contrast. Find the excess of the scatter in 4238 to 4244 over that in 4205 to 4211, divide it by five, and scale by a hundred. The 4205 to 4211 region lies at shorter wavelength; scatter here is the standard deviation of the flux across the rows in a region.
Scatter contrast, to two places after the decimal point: 0.04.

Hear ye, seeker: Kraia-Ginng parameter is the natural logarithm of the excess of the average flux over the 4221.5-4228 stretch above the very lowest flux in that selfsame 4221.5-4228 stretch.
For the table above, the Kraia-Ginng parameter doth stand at -1.6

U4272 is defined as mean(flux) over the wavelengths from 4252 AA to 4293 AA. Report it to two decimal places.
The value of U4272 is 0.52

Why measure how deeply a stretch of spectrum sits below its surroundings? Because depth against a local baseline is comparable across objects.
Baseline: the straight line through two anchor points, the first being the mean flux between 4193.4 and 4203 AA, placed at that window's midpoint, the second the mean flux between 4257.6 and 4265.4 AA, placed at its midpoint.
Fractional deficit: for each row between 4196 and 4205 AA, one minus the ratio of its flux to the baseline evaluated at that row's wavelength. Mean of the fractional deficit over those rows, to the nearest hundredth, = 0.03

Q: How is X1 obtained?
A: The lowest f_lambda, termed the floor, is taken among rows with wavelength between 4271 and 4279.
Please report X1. 0.2242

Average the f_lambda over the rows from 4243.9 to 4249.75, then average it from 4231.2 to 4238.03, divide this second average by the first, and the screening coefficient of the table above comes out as 0.94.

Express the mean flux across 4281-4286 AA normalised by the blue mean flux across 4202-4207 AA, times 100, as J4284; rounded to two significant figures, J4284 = 87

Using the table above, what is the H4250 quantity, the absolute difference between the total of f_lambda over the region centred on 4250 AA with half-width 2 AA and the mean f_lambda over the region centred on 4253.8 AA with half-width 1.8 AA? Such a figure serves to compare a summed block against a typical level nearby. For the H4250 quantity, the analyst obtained 1.2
